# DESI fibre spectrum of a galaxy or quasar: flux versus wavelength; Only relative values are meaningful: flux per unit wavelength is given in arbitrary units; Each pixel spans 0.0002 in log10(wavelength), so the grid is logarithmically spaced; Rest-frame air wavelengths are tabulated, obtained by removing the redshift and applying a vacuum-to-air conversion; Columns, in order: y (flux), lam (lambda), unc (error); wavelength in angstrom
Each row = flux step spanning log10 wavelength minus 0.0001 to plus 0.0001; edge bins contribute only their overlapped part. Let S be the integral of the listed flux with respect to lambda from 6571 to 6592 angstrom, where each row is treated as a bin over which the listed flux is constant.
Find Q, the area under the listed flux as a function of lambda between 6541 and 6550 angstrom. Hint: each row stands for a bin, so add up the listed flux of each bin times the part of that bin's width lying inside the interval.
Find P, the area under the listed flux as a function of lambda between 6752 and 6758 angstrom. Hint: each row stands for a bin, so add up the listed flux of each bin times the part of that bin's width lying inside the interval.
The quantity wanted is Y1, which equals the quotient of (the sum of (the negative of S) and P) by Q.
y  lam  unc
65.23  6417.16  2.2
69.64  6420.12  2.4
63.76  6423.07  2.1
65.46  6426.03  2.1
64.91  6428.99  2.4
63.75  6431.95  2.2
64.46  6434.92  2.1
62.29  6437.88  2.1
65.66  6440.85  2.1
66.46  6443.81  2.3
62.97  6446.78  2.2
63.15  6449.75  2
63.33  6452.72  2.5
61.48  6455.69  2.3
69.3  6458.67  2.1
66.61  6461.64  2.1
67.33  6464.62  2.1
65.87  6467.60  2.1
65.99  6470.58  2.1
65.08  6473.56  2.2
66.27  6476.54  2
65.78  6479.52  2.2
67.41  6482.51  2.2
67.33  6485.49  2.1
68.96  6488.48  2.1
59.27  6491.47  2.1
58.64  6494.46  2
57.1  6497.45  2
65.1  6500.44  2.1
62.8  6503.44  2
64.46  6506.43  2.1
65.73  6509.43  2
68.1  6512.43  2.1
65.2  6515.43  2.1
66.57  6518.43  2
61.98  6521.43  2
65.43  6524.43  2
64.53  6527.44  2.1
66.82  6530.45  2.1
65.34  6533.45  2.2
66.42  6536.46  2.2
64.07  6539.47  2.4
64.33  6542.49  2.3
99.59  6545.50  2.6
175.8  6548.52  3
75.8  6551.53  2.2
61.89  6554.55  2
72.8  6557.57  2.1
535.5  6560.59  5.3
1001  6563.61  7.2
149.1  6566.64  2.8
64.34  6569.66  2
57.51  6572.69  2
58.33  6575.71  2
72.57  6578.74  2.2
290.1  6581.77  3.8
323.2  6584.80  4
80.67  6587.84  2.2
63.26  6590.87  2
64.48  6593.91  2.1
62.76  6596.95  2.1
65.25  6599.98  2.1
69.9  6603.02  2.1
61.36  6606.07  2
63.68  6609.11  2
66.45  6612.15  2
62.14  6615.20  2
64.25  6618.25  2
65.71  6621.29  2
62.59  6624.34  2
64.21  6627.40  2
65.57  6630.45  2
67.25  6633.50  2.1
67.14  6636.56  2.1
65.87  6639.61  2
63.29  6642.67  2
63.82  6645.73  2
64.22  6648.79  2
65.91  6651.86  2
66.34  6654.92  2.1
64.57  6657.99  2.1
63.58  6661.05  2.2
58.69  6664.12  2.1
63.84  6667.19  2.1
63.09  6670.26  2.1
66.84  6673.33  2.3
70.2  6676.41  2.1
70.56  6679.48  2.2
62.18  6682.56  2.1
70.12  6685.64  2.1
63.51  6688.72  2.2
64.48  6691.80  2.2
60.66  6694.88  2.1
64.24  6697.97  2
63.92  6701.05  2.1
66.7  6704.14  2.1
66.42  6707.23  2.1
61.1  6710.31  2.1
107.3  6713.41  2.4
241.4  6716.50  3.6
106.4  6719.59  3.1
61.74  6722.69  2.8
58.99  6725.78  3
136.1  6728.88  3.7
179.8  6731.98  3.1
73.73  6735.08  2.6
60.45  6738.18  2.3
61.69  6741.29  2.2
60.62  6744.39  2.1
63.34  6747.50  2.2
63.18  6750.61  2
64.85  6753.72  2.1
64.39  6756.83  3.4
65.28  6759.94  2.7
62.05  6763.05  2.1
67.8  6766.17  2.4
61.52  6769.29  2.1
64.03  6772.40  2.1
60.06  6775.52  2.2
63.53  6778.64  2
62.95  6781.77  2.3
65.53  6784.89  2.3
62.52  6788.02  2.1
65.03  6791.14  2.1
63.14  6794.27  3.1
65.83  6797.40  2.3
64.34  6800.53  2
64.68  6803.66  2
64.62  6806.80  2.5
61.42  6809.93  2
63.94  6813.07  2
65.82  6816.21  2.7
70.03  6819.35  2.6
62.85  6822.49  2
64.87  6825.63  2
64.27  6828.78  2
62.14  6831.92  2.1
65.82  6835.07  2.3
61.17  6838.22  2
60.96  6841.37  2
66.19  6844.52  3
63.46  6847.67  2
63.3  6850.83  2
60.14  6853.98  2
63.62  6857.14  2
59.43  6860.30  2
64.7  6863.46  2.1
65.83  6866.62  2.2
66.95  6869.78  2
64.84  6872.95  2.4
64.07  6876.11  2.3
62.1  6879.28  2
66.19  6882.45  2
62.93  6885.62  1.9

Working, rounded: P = 388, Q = 1018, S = 2853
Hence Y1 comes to -2.4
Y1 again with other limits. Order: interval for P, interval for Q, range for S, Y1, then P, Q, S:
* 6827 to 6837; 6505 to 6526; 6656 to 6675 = -0.4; 640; 1372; 1207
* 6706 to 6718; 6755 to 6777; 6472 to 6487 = 0.3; 1440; 1400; 996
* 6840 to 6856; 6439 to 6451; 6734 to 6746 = 0.3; 1006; 774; 765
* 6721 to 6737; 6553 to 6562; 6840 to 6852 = 0.4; 1619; 1974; 762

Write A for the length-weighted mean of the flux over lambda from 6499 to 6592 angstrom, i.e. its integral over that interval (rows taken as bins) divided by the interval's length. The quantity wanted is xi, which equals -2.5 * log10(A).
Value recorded -5.32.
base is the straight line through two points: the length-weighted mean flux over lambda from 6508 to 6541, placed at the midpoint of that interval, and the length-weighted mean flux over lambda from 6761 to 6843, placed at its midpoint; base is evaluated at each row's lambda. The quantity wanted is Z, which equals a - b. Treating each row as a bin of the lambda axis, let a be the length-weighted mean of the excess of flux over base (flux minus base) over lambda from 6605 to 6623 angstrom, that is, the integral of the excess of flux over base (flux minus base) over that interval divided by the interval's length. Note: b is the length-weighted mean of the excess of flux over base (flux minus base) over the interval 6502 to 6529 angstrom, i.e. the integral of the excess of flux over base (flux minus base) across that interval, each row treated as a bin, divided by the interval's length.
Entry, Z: 0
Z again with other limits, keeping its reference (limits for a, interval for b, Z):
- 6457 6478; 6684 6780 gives -13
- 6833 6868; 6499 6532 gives 0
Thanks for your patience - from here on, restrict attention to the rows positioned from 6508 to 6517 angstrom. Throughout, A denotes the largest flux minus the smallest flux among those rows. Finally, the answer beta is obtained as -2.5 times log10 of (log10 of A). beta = 0.8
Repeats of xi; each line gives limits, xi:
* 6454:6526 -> -4.53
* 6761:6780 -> -4.50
